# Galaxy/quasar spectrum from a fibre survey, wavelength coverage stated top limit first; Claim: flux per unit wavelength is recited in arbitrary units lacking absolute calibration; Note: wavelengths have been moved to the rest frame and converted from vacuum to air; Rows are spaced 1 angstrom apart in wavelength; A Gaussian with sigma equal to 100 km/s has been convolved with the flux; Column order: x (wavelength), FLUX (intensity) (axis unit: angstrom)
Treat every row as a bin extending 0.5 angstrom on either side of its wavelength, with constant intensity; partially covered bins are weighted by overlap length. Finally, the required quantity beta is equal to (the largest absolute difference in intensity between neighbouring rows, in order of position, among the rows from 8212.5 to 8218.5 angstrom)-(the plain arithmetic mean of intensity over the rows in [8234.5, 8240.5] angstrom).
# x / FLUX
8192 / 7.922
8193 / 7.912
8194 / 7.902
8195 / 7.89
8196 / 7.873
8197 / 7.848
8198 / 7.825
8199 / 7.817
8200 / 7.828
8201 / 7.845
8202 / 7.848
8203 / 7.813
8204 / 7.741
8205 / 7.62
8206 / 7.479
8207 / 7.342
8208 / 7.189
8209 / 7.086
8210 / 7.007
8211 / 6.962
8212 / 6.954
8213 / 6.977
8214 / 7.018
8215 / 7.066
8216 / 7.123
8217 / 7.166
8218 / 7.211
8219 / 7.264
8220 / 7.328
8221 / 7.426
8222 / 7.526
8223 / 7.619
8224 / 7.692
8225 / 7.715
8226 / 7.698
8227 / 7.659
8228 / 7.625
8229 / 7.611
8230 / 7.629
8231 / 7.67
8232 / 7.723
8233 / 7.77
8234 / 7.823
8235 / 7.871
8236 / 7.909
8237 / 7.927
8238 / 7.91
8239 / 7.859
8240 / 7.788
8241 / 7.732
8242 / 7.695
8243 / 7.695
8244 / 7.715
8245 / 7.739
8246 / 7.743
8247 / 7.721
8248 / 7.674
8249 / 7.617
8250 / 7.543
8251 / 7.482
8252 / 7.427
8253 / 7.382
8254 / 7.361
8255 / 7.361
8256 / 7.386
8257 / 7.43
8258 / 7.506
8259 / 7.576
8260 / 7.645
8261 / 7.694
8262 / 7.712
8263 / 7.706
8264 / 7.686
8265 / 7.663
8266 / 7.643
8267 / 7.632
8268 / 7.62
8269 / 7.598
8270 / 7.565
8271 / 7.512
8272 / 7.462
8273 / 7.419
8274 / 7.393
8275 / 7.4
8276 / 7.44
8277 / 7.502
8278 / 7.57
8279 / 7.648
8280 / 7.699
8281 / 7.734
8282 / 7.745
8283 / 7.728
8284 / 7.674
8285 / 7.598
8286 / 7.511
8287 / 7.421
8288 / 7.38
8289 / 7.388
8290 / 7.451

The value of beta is -7.8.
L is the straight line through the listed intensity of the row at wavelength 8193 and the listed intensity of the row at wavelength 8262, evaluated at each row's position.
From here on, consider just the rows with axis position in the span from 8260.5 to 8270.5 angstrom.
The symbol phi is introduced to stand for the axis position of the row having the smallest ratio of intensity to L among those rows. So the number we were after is 8270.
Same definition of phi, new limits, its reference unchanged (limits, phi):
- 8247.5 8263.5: 8254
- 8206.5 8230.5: 8212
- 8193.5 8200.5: 8199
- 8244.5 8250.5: 8250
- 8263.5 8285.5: 8274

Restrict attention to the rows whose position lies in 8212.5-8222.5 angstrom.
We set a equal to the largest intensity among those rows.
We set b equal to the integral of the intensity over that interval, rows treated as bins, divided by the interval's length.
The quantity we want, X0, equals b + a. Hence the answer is 14.74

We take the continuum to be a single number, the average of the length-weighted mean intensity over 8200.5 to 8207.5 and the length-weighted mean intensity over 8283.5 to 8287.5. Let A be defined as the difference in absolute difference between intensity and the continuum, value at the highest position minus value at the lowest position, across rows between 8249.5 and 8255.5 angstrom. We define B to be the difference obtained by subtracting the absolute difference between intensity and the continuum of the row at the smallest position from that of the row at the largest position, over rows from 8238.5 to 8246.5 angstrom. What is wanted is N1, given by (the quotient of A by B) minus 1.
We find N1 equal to -2.6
